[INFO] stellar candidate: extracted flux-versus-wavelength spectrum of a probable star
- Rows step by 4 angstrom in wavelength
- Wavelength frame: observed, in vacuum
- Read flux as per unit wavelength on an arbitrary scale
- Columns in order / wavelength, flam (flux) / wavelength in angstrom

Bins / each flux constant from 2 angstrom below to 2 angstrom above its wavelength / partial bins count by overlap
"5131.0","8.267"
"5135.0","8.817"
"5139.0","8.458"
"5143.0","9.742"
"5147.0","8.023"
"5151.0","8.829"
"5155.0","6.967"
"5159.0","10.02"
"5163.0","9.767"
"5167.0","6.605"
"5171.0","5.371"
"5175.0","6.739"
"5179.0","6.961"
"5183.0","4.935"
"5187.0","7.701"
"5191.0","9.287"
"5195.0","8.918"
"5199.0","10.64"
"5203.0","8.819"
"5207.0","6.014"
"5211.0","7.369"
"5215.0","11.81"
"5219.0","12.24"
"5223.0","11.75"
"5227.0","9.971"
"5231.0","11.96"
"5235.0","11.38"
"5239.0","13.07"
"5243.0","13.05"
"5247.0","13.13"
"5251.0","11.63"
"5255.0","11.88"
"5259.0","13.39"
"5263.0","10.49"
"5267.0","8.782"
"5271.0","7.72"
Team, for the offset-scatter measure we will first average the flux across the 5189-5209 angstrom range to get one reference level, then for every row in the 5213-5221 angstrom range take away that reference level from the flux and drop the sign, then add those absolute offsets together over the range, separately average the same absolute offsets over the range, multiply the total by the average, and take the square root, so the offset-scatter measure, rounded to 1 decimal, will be 4.7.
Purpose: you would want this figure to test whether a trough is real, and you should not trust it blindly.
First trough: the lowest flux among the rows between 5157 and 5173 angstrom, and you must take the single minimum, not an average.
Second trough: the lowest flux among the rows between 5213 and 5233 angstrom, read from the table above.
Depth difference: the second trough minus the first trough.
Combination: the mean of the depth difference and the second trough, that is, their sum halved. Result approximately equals 7.3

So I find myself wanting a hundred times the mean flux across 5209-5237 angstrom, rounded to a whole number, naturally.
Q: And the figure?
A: 1093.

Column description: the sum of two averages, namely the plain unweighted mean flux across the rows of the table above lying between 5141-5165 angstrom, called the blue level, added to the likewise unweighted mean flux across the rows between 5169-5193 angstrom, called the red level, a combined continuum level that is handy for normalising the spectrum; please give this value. 15.7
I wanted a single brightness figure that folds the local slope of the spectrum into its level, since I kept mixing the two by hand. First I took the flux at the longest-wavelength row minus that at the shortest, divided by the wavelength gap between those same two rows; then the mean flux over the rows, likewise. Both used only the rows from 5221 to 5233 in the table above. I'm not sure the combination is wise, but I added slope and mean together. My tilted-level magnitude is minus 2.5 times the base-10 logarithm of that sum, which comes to -2.63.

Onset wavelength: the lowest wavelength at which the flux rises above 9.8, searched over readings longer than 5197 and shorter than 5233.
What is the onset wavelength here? 5199.0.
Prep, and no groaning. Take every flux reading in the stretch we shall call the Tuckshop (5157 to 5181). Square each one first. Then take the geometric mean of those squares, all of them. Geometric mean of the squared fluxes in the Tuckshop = 55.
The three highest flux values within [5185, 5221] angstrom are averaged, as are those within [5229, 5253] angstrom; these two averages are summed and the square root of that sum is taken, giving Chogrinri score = 5.0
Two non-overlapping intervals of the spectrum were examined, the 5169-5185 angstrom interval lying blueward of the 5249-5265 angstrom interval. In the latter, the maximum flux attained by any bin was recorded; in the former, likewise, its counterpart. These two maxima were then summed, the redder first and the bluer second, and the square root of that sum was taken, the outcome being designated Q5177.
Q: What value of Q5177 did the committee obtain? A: 4.51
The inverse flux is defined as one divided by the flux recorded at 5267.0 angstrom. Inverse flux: 0.114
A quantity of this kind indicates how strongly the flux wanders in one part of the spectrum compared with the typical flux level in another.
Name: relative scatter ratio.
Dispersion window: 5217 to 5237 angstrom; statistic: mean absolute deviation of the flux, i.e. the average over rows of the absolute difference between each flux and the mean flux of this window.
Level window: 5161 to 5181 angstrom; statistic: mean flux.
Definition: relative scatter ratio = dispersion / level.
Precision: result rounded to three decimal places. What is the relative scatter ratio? 0.089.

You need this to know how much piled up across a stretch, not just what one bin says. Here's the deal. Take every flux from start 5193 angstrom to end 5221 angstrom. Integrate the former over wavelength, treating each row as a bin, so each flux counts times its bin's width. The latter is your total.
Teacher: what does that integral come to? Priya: 263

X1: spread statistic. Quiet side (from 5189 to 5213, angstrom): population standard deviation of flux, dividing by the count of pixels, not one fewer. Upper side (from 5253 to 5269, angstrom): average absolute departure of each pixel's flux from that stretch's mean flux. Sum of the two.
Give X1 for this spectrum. 3.0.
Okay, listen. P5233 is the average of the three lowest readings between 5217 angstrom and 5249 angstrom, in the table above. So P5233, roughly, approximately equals 11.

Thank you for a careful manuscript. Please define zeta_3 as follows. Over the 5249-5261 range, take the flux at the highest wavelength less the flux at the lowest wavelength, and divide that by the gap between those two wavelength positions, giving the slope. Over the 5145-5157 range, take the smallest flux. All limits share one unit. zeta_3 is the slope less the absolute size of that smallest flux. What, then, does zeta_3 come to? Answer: -6.7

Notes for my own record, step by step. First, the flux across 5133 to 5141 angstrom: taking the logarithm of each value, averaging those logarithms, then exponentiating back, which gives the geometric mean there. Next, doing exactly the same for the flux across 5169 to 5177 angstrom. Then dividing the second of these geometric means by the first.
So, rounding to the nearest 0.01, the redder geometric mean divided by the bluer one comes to 0.70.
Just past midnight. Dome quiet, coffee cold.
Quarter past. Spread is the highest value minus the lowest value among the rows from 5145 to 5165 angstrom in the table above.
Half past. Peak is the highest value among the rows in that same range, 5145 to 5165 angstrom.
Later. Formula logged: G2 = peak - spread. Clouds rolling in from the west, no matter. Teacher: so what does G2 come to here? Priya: 7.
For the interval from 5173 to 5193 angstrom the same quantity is 5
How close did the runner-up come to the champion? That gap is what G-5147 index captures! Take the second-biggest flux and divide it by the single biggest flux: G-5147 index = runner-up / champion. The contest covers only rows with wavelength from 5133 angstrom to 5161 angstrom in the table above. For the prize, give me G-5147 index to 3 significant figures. 0.972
